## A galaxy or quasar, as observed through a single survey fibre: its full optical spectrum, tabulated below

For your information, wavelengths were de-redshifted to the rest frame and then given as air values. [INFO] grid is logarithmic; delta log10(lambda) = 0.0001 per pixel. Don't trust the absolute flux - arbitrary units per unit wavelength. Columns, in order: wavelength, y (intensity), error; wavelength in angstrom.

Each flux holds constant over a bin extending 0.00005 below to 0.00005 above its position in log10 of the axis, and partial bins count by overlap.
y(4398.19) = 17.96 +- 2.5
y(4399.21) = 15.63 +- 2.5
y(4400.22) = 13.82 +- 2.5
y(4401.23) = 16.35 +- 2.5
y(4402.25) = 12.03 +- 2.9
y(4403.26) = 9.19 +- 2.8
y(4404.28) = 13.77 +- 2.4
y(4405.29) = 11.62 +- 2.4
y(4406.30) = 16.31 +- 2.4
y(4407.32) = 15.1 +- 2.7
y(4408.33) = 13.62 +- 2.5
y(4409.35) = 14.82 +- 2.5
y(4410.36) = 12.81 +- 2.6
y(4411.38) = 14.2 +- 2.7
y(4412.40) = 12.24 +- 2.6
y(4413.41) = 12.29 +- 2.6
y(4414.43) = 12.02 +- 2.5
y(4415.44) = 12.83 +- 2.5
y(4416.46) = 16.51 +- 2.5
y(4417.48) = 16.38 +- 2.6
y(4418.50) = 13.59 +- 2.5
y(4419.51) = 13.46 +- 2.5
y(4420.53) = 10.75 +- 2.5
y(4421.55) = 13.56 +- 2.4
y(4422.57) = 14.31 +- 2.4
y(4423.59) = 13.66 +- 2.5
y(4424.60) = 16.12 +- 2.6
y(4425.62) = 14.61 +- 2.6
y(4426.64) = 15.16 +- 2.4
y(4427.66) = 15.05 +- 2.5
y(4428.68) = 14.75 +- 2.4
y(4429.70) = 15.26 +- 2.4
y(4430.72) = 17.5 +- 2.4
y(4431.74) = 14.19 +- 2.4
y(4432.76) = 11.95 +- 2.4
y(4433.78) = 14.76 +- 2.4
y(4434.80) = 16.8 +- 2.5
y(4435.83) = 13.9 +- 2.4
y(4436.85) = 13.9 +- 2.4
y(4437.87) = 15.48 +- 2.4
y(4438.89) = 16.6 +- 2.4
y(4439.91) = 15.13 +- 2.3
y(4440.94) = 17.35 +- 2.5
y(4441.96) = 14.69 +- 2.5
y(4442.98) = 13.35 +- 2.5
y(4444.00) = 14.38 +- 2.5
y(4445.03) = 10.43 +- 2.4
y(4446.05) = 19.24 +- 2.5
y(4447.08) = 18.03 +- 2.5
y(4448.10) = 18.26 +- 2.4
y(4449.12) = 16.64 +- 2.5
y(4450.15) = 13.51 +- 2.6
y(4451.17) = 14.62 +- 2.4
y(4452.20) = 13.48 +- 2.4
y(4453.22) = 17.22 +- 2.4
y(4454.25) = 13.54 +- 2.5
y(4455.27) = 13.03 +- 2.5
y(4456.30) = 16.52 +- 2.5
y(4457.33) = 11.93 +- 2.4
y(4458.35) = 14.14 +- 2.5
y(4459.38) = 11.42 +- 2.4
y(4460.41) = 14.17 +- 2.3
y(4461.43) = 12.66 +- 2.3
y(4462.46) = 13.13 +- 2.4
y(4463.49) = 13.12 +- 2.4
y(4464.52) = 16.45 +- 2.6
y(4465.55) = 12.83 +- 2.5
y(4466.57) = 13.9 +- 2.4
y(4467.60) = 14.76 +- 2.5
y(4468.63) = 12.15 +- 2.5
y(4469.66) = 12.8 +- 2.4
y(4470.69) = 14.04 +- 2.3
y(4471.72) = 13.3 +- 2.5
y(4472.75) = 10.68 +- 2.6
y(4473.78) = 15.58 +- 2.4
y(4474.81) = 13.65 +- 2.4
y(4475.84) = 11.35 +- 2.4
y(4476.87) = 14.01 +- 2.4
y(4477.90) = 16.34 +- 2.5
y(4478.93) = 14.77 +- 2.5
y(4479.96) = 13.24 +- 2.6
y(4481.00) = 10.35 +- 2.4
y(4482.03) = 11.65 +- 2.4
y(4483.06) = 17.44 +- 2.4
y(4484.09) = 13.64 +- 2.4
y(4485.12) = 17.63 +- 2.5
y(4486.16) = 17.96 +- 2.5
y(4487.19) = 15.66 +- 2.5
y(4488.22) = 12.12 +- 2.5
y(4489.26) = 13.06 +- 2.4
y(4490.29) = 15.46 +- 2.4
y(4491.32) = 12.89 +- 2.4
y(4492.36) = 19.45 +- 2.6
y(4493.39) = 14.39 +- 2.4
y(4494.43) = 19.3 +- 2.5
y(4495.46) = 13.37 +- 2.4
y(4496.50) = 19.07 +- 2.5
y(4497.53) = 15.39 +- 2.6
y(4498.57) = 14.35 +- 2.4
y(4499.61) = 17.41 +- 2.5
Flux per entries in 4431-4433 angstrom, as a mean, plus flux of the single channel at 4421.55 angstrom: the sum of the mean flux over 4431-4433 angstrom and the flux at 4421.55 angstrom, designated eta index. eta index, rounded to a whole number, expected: 27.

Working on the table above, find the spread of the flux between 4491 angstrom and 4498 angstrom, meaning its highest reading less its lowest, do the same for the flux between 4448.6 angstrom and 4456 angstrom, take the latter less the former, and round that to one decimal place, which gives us -2.4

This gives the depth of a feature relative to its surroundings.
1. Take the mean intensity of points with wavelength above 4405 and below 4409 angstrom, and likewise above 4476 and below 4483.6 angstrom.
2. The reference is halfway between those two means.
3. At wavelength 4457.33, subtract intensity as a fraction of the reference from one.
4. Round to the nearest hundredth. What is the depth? 0.15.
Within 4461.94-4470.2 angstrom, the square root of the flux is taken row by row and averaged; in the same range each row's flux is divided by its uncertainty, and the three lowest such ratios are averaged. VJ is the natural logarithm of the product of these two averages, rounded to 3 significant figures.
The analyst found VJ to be 2.94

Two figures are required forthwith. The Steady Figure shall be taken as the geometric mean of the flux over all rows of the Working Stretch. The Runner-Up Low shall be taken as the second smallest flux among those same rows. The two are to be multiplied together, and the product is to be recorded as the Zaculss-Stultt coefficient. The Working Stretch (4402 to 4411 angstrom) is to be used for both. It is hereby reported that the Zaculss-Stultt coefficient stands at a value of 152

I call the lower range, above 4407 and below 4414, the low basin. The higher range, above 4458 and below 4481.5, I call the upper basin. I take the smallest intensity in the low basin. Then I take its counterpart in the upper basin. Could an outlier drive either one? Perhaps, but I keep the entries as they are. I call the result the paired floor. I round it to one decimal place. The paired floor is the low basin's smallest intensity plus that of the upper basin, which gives 22.6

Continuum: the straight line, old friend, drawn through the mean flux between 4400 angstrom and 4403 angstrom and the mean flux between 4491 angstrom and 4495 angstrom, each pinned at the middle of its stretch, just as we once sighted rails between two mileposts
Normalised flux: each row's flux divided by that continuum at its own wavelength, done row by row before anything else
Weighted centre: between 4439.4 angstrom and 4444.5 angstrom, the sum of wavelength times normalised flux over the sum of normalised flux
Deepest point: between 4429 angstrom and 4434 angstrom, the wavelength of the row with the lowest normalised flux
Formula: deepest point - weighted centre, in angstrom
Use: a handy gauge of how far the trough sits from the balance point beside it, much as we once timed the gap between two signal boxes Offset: -9.1 angstrom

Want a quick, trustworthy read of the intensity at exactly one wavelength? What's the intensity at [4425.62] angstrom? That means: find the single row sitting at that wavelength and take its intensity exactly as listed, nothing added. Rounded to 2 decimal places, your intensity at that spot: 14.61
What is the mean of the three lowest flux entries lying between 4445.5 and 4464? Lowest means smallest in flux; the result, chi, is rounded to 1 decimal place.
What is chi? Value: 12.0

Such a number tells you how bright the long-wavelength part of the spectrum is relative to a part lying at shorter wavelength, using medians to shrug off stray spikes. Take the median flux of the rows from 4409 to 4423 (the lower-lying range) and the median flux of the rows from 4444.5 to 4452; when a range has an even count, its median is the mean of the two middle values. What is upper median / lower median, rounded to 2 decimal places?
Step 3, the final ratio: 1.23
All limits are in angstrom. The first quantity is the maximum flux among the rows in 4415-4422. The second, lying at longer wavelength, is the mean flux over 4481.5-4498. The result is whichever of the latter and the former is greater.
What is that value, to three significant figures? 16.5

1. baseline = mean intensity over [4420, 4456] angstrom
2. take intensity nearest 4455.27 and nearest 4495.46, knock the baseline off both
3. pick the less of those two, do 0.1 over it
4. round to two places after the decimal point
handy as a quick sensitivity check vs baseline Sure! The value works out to -0.05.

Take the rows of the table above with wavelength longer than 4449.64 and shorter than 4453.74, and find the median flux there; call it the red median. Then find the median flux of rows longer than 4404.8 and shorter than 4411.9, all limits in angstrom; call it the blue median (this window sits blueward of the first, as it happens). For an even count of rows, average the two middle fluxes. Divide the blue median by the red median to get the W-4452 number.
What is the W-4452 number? 1.01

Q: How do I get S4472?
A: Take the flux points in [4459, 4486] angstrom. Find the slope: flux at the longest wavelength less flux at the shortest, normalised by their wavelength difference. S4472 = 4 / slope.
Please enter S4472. 17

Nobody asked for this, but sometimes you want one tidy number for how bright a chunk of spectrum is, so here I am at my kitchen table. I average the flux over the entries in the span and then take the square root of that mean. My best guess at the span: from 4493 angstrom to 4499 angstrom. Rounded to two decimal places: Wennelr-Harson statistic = 4.00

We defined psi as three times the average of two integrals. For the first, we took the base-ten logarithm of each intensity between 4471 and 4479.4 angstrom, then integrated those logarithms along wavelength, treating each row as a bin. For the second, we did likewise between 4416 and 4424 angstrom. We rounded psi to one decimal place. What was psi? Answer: 28.0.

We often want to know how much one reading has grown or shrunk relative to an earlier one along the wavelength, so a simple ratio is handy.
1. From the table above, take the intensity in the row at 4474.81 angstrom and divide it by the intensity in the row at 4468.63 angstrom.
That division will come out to 1.12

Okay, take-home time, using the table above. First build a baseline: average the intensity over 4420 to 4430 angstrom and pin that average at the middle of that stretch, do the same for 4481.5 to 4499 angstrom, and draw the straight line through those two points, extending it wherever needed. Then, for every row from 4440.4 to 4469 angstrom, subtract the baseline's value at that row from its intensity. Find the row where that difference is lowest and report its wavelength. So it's 4445.03 angstrom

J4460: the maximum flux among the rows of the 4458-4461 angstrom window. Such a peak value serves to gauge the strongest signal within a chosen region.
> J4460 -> 14.17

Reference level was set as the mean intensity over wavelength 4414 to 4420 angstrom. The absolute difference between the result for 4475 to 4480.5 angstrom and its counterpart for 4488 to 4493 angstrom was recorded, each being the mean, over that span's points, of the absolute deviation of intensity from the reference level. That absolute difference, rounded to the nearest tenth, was 0.9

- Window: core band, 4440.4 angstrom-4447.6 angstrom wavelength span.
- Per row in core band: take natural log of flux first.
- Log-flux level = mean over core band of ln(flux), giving 2.71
